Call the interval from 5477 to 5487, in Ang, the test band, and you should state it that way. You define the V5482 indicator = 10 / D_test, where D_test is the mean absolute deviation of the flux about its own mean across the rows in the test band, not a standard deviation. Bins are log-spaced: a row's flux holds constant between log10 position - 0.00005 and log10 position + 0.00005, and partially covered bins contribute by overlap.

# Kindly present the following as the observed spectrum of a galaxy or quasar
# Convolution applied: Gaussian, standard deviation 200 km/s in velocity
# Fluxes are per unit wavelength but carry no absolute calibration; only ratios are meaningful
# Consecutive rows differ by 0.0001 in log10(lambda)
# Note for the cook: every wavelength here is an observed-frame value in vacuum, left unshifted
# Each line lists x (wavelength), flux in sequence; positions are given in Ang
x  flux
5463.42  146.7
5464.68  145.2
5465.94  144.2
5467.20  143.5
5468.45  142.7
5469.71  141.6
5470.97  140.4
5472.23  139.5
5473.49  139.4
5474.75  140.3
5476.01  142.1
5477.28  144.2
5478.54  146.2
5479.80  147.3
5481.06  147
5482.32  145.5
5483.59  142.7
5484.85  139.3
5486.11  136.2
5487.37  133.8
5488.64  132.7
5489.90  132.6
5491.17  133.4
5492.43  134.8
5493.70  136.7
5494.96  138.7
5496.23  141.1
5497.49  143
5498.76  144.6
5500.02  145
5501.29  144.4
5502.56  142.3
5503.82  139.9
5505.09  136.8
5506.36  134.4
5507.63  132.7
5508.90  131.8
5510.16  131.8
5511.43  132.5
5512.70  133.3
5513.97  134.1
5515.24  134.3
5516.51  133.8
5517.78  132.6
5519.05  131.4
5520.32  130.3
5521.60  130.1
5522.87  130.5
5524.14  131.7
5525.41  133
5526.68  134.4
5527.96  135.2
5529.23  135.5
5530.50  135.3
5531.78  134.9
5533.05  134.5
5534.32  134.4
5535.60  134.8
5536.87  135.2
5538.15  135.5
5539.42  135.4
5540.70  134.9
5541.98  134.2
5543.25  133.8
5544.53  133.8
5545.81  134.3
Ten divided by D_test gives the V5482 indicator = 3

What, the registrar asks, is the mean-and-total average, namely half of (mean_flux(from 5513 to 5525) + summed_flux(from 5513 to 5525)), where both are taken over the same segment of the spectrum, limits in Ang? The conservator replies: 660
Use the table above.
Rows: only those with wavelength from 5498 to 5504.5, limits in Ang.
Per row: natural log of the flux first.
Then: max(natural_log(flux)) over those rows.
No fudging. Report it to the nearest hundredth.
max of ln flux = 4.98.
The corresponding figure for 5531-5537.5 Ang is 4.91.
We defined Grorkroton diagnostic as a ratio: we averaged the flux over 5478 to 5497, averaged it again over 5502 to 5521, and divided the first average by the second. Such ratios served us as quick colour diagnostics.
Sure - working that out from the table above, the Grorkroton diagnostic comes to 1.04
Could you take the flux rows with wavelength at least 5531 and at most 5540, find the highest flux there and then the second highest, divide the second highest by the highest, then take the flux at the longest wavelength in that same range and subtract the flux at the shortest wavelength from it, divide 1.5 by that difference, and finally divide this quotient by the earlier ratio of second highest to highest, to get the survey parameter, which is 3.0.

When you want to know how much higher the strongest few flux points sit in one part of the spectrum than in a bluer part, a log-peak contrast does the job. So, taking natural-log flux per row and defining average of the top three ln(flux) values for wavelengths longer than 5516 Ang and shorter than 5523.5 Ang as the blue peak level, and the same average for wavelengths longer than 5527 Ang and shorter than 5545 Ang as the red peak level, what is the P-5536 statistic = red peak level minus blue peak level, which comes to 0.021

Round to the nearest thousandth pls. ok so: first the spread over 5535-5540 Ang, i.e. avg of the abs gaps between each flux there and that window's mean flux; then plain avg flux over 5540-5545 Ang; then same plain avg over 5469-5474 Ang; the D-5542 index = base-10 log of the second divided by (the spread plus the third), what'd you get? -0.020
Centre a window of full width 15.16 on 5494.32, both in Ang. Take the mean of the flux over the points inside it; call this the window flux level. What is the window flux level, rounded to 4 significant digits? 138.4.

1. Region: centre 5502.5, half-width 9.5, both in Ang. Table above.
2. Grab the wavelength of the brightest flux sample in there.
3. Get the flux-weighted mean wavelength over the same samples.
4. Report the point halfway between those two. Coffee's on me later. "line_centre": 5501.2 Ang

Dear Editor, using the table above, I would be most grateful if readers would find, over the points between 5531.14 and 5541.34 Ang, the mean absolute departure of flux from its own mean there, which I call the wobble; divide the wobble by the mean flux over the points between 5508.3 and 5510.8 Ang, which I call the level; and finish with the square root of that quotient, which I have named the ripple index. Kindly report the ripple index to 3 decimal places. 0.049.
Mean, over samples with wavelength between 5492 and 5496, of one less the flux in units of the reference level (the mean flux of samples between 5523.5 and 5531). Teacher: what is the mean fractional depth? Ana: -0.02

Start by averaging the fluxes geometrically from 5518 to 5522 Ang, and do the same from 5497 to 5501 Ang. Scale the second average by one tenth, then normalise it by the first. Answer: 0.110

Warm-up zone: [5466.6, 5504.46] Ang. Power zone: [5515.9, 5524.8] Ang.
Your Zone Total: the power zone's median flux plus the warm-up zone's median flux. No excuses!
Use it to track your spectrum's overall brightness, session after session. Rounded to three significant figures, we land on 273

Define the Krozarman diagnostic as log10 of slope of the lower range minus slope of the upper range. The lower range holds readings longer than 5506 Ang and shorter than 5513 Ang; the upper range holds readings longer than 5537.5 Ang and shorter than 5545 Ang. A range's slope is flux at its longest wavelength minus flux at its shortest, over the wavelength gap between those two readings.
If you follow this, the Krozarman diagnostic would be -1.0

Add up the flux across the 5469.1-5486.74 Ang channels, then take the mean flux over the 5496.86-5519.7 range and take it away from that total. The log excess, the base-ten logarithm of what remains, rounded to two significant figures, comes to 3.3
